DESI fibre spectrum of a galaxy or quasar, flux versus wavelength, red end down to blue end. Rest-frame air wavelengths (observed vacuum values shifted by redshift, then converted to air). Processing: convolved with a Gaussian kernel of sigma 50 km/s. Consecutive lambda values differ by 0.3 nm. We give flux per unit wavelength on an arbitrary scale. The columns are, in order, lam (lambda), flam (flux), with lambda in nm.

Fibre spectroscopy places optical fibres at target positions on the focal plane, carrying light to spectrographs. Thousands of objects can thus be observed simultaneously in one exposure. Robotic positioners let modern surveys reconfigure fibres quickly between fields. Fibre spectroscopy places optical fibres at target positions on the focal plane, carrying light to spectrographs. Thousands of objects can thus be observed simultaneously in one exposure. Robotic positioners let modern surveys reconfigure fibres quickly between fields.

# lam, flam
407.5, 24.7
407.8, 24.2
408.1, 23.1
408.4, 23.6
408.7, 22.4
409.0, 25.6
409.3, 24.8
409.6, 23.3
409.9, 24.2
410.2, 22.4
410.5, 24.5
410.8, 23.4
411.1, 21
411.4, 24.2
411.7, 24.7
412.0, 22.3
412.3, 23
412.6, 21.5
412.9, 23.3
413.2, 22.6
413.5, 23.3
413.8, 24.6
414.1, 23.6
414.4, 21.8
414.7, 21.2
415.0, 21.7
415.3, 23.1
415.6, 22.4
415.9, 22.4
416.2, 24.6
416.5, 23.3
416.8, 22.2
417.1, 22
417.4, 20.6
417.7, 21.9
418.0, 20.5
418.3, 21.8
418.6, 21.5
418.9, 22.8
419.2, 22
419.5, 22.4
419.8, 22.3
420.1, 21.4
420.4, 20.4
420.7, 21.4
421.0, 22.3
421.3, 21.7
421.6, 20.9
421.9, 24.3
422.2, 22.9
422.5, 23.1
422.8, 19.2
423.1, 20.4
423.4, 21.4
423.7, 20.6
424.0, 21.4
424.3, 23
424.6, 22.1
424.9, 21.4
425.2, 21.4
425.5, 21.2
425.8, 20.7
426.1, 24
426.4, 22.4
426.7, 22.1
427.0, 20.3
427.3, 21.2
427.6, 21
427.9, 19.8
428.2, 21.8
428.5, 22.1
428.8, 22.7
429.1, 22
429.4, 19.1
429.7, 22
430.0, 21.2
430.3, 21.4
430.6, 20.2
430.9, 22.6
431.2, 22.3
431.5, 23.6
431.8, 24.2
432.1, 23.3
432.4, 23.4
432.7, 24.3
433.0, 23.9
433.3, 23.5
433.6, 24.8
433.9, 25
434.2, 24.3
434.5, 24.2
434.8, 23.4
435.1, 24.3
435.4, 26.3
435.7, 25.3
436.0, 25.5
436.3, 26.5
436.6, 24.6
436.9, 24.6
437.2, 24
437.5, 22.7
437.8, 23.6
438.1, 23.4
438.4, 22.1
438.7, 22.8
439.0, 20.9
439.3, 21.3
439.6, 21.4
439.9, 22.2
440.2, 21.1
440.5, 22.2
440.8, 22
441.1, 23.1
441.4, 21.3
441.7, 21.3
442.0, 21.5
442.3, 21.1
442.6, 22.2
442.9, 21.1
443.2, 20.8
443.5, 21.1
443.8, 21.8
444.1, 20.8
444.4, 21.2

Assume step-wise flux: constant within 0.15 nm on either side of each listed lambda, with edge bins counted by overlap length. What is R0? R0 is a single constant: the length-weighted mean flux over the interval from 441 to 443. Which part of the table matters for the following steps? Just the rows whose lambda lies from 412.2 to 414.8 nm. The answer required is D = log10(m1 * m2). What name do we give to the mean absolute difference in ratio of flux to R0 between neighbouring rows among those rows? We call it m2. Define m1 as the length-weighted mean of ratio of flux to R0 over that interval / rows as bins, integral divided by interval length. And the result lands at -1.24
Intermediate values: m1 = 1.05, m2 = 0.054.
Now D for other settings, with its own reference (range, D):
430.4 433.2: -1.37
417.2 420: -1.40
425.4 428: -1.25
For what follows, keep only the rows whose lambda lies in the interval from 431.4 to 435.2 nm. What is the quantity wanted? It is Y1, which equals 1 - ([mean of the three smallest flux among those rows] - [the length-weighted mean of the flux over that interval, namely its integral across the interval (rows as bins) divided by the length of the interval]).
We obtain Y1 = 1.65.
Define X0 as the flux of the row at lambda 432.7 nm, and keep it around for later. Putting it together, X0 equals 24.3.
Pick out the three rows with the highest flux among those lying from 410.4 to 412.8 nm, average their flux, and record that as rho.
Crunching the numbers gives 24.5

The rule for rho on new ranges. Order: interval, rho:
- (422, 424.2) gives 22.5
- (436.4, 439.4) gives 24.4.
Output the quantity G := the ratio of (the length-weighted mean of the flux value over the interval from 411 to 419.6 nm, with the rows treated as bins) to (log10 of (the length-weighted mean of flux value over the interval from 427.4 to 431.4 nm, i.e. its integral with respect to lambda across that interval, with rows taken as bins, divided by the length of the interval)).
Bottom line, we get 16.9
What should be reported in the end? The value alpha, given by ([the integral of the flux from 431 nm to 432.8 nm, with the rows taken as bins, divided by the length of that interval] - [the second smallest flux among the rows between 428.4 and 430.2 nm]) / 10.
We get 0.23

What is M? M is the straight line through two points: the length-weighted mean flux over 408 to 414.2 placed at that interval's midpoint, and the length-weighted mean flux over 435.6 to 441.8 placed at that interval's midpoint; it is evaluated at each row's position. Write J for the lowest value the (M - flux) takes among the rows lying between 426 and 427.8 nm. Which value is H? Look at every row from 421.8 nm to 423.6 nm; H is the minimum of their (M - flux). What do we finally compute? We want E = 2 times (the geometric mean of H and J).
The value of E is 1.9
